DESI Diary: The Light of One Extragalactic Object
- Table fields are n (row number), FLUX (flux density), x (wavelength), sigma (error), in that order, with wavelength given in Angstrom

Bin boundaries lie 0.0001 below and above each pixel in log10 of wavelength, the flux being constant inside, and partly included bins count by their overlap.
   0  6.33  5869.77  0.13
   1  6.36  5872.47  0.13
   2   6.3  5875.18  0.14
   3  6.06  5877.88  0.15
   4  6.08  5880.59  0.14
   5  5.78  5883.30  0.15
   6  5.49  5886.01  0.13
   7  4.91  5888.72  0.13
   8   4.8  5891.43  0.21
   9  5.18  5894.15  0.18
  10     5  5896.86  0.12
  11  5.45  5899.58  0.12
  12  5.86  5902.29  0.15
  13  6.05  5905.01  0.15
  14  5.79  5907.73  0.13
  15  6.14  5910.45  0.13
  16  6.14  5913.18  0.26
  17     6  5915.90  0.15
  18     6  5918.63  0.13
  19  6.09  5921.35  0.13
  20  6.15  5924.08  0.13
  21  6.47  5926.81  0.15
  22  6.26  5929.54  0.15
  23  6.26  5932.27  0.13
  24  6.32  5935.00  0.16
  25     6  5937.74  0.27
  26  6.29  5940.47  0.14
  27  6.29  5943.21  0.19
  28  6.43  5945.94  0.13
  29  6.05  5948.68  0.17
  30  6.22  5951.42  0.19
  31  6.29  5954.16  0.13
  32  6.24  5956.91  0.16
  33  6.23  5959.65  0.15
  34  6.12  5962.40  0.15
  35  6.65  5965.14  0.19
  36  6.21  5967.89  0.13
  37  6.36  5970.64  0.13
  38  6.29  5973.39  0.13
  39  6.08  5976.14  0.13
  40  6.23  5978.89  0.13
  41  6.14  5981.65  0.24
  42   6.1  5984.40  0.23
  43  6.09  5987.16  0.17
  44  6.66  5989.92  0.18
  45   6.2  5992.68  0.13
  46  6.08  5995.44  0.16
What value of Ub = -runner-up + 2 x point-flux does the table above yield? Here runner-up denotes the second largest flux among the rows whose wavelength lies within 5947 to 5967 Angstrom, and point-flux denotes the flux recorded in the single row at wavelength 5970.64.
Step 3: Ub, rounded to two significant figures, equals 6.4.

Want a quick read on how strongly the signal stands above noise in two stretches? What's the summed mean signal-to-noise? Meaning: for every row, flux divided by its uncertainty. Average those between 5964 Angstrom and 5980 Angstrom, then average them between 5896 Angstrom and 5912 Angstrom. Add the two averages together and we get 88.8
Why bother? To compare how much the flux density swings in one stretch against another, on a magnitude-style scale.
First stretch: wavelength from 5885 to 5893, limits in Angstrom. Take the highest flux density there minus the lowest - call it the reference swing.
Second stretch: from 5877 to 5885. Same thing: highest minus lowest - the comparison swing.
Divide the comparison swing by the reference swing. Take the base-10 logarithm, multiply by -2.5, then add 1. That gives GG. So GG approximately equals 1.9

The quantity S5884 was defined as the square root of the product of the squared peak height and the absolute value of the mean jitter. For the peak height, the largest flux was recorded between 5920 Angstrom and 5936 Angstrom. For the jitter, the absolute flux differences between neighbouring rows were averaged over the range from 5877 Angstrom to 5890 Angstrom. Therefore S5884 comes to 3.5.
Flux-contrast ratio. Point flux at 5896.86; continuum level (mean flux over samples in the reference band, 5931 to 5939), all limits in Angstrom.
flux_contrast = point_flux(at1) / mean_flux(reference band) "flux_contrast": 0.81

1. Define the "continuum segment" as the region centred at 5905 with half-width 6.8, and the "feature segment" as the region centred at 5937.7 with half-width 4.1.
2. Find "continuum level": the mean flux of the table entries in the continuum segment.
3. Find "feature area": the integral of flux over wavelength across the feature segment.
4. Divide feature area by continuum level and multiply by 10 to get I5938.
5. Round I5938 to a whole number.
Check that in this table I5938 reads 87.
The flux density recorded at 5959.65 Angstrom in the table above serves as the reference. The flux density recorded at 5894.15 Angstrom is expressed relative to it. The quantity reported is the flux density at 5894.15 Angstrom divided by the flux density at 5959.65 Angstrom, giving 0.83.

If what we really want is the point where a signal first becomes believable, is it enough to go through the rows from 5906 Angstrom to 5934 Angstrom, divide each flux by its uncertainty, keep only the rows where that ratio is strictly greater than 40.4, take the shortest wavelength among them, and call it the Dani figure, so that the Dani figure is 5907.73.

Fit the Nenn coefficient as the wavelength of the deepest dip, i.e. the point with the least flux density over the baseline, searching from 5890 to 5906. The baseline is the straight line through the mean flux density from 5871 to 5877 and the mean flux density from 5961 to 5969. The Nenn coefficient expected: 5891.43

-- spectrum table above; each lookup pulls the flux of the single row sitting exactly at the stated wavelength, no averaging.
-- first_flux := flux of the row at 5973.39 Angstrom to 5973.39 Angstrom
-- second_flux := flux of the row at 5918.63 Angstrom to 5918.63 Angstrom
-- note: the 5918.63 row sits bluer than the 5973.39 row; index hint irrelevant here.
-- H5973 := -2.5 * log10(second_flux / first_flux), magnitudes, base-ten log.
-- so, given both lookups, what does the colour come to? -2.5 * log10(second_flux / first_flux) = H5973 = 0.051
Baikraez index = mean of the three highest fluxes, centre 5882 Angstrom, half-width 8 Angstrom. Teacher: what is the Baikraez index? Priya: 6.15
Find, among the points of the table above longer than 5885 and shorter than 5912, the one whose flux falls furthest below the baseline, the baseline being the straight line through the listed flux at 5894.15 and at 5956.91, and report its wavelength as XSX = 5891.43 Angstrom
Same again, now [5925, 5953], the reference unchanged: 5948.68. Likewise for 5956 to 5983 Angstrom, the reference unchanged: 5981.65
